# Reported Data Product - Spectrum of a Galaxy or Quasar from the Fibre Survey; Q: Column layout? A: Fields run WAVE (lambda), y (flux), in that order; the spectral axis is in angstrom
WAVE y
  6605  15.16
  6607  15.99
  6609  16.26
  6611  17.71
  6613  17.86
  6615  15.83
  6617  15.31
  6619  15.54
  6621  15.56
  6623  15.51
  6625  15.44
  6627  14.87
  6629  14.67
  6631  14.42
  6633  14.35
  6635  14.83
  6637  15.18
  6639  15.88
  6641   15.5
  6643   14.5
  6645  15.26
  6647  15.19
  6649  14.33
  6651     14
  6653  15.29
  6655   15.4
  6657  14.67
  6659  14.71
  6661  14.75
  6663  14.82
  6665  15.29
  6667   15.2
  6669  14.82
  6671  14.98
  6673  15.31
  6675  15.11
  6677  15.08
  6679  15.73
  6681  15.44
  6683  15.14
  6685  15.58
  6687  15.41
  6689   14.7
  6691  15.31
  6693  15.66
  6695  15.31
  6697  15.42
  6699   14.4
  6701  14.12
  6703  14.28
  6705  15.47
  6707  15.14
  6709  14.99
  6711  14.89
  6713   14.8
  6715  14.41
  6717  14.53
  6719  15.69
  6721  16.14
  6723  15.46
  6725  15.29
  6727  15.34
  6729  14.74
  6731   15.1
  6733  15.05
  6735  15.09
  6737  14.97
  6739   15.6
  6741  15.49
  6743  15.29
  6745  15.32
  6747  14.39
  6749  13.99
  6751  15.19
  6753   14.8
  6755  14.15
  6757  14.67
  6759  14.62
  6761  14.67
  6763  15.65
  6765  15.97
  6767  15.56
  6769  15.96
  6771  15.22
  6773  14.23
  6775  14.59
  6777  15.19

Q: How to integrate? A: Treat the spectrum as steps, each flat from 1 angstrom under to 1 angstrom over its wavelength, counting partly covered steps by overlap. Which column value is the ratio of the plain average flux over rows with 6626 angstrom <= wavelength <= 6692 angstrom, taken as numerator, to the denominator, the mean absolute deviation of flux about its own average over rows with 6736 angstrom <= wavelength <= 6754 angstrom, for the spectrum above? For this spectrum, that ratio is 36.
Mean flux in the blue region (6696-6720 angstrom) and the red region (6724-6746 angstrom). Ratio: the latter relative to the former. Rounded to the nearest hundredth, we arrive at 1.02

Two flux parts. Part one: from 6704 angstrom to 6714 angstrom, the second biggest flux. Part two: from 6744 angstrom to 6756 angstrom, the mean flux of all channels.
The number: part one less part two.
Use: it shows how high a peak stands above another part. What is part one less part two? 0.5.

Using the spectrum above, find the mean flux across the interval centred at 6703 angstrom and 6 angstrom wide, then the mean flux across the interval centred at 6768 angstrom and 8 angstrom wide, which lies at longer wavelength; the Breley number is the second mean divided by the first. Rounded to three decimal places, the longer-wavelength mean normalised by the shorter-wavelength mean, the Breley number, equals 1.072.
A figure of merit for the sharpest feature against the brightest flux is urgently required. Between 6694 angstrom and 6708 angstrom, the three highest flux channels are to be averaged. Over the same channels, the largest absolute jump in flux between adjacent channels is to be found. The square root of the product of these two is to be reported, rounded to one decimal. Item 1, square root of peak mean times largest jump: 4.3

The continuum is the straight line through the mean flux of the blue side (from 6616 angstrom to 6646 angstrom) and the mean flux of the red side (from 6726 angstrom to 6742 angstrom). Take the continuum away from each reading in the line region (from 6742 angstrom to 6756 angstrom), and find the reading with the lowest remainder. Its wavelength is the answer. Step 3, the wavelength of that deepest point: 6749 angstrom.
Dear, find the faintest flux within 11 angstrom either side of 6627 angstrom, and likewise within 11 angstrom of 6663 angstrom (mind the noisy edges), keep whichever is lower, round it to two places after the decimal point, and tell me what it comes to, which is 14.35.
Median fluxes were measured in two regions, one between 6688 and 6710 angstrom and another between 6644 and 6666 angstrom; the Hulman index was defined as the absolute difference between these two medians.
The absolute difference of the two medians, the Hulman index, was 0.320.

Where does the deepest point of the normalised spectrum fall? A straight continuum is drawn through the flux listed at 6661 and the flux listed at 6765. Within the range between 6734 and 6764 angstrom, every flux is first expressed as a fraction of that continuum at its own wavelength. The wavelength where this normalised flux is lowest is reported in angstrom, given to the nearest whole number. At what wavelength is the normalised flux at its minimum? 6749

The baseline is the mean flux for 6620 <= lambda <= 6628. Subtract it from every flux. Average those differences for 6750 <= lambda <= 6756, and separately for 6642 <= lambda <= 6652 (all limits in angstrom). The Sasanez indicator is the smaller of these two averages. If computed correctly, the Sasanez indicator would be -0.69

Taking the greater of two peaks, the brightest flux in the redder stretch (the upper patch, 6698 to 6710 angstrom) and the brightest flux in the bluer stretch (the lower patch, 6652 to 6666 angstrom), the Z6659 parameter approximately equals 15.5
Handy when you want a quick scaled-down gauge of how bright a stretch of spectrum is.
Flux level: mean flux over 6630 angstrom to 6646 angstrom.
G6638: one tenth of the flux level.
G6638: 1.50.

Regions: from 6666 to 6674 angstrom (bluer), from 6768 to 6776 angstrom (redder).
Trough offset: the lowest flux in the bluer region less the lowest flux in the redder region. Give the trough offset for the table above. 0.59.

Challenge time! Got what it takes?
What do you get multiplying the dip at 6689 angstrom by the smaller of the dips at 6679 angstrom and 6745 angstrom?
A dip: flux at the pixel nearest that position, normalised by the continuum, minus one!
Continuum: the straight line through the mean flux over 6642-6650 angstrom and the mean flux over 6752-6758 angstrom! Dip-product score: 0.0000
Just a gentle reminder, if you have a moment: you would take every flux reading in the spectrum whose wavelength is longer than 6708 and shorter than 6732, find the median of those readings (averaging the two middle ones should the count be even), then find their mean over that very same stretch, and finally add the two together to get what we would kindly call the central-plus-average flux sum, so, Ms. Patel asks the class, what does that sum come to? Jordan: 30.2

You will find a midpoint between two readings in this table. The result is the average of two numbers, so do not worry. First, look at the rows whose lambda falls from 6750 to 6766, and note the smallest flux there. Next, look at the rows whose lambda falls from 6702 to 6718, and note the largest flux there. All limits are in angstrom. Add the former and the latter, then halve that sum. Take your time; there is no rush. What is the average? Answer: 14.81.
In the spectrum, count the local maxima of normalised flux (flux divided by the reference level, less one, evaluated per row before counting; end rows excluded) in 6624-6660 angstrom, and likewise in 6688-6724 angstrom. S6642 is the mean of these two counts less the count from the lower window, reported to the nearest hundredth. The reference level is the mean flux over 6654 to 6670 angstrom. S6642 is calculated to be 0.50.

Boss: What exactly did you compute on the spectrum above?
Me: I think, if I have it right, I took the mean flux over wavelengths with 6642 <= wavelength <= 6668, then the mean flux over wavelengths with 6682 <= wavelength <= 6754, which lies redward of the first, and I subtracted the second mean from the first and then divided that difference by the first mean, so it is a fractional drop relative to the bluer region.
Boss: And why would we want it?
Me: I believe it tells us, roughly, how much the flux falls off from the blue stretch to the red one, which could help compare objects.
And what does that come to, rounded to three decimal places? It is -0.013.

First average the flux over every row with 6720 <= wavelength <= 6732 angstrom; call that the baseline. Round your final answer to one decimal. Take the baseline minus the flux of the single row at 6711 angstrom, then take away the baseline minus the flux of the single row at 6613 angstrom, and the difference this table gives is 3.0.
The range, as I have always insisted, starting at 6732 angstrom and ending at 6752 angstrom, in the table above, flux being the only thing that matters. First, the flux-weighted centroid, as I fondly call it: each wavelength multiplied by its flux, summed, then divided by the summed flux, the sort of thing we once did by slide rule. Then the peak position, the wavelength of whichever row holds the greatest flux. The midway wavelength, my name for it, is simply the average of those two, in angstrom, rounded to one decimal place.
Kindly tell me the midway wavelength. 6740.5 angstrom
